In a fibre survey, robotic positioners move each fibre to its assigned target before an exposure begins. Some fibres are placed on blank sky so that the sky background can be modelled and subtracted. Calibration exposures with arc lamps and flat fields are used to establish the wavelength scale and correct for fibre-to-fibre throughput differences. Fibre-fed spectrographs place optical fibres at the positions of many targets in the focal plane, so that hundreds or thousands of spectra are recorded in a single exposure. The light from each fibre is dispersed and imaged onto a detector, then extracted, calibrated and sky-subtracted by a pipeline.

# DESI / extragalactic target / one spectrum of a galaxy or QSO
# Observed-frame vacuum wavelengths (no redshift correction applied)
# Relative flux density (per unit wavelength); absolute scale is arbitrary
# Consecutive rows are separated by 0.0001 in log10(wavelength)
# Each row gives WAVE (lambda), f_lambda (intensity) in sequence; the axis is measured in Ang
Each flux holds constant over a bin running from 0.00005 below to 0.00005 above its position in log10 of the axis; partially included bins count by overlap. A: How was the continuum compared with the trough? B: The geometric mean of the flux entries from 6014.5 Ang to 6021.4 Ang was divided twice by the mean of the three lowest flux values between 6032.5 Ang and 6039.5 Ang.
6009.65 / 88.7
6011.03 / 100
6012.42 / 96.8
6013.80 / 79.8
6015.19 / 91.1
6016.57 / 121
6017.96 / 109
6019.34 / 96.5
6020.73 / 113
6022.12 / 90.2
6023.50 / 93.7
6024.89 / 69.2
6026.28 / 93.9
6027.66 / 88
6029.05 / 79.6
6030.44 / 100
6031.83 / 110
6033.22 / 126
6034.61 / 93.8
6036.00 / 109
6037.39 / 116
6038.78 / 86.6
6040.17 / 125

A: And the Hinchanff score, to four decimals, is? 0.0113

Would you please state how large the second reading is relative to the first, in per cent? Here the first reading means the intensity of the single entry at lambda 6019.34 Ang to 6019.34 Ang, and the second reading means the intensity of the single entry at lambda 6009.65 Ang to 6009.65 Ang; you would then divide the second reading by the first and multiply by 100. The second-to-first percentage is 92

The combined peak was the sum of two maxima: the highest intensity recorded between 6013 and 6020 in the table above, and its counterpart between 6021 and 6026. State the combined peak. 215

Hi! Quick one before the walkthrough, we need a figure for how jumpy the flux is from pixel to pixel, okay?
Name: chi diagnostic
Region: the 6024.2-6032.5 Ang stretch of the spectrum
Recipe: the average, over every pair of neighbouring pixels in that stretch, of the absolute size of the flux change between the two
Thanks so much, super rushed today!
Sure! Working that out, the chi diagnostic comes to 14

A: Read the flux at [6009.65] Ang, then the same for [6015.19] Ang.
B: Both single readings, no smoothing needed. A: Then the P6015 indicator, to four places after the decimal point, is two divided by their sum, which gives 0.0111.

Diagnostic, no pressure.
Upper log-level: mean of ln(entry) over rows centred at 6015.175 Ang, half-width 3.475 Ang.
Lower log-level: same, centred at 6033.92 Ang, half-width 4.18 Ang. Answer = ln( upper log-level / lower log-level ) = -0.021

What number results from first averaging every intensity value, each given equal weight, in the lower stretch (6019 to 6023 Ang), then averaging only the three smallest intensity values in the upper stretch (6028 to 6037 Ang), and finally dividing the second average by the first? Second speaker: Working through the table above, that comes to 0.91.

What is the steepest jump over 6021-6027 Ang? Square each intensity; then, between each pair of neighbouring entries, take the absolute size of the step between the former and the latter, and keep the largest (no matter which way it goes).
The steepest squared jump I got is 4029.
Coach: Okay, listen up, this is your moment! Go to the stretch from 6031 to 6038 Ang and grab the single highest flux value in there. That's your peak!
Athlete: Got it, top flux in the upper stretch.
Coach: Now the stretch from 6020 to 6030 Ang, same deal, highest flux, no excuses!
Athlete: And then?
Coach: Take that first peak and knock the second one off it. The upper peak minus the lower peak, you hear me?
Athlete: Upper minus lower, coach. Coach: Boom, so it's 13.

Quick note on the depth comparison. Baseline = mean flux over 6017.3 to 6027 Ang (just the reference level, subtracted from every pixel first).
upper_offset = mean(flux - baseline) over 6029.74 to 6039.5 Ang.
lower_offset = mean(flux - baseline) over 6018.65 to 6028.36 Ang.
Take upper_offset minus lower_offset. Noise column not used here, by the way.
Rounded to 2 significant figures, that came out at 14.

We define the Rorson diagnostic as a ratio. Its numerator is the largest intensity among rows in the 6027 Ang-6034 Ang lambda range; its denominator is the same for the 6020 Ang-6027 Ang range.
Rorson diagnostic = 1.12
